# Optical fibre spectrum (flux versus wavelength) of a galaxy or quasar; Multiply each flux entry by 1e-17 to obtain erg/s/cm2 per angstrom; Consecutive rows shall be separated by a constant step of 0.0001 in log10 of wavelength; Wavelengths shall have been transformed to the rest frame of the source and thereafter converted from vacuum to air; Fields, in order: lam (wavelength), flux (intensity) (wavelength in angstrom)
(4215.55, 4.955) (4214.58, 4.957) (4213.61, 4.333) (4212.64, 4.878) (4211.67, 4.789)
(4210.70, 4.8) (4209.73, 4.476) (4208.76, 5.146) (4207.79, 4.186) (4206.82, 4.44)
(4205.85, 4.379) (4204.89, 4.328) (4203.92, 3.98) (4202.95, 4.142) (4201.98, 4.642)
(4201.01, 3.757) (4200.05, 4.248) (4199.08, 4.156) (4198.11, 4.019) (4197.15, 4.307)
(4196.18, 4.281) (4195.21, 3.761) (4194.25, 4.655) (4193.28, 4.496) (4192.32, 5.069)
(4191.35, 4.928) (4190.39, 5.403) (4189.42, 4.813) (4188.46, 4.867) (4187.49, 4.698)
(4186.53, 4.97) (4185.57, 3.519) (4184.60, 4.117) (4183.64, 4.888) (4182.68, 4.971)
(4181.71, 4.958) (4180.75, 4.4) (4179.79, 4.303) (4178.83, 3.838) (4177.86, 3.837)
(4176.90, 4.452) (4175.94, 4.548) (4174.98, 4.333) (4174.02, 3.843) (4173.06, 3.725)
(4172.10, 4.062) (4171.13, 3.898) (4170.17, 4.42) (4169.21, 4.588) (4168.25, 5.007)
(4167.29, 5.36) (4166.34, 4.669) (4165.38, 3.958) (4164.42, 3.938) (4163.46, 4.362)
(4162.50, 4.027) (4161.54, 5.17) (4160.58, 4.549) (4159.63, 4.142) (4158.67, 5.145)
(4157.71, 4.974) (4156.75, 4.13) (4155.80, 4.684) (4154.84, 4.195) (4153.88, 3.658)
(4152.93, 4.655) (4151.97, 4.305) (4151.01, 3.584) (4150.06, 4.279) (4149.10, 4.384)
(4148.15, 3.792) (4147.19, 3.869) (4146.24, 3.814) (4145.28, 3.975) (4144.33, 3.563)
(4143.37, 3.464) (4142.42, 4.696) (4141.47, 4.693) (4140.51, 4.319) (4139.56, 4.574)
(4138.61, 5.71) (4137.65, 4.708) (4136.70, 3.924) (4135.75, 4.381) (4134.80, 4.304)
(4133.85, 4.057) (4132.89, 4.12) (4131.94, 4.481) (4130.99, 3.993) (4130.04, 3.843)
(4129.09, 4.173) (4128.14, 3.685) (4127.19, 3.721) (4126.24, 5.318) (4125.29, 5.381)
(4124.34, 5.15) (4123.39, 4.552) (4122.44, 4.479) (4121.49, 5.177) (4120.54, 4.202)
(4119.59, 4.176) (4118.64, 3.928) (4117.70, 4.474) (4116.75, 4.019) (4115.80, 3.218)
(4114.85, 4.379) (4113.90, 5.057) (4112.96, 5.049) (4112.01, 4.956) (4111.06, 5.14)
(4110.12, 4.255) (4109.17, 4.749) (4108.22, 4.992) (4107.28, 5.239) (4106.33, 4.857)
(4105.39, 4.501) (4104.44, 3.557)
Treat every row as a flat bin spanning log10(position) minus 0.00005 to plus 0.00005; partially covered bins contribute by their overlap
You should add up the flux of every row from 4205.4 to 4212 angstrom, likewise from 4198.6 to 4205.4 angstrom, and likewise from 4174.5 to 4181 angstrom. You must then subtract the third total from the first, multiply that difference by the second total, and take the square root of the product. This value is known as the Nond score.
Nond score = 8.6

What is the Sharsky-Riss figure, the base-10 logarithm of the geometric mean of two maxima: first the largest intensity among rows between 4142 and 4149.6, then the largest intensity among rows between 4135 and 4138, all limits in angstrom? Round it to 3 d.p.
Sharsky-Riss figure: 0.672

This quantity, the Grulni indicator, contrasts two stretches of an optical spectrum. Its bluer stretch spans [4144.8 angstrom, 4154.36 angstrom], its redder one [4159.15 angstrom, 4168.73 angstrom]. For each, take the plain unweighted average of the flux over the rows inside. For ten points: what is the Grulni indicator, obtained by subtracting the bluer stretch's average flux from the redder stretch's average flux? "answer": 0.49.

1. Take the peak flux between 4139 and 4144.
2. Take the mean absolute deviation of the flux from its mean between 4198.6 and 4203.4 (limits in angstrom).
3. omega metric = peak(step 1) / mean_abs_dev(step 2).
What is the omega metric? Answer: 23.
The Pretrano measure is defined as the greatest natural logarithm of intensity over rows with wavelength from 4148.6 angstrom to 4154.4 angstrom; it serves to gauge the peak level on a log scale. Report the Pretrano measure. 1.54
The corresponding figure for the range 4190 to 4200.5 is 1.69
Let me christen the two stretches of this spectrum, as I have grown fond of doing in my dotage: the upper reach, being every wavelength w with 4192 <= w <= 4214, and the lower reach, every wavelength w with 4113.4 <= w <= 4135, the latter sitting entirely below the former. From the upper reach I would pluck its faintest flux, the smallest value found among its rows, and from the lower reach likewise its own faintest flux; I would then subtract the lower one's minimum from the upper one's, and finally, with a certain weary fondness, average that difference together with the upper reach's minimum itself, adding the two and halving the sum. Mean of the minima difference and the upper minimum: 2.15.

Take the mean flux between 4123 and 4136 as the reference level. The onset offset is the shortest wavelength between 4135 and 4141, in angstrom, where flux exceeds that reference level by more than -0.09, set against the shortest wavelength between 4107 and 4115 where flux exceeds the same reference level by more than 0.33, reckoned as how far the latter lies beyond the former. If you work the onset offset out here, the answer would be -28.5 angstrom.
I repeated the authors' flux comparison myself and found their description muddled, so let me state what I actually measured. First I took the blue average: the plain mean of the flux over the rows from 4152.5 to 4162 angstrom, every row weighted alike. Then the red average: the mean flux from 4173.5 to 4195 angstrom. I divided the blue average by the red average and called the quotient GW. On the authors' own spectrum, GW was 1.00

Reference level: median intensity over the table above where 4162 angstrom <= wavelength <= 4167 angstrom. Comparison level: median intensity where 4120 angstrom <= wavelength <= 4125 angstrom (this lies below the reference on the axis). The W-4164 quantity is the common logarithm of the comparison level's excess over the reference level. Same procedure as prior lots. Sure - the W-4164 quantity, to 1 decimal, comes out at -0.3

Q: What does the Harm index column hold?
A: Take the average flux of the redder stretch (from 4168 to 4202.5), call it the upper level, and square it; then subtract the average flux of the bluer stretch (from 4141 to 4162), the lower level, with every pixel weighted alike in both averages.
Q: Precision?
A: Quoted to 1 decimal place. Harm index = 15.2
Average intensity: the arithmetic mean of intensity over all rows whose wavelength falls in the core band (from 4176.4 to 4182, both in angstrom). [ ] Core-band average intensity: 4.3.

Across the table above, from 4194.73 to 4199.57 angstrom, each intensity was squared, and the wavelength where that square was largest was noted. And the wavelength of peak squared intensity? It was 4197.15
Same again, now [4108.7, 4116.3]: 4111.06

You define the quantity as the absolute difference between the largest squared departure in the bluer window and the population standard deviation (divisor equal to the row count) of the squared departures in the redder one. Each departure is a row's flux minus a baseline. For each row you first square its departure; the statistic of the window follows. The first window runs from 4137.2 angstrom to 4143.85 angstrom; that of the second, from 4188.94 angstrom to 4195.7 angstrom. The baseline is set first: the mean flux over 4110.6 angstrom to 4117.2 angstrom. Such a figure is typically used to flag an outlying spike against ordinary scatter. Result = 1.1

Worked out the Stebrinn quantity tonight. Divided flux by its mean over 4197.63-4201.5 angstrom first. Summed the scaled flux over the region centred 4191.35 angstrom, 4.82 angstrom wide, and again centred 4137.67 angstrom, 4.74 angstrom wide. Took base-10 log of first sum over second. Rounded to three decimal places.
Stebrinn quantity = 0.026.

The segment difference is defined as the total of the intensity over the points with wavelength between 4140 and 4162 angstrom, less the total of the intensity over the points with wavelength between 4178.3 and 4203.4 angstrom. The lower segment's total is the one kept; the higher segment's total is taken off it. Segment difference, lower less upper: -18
